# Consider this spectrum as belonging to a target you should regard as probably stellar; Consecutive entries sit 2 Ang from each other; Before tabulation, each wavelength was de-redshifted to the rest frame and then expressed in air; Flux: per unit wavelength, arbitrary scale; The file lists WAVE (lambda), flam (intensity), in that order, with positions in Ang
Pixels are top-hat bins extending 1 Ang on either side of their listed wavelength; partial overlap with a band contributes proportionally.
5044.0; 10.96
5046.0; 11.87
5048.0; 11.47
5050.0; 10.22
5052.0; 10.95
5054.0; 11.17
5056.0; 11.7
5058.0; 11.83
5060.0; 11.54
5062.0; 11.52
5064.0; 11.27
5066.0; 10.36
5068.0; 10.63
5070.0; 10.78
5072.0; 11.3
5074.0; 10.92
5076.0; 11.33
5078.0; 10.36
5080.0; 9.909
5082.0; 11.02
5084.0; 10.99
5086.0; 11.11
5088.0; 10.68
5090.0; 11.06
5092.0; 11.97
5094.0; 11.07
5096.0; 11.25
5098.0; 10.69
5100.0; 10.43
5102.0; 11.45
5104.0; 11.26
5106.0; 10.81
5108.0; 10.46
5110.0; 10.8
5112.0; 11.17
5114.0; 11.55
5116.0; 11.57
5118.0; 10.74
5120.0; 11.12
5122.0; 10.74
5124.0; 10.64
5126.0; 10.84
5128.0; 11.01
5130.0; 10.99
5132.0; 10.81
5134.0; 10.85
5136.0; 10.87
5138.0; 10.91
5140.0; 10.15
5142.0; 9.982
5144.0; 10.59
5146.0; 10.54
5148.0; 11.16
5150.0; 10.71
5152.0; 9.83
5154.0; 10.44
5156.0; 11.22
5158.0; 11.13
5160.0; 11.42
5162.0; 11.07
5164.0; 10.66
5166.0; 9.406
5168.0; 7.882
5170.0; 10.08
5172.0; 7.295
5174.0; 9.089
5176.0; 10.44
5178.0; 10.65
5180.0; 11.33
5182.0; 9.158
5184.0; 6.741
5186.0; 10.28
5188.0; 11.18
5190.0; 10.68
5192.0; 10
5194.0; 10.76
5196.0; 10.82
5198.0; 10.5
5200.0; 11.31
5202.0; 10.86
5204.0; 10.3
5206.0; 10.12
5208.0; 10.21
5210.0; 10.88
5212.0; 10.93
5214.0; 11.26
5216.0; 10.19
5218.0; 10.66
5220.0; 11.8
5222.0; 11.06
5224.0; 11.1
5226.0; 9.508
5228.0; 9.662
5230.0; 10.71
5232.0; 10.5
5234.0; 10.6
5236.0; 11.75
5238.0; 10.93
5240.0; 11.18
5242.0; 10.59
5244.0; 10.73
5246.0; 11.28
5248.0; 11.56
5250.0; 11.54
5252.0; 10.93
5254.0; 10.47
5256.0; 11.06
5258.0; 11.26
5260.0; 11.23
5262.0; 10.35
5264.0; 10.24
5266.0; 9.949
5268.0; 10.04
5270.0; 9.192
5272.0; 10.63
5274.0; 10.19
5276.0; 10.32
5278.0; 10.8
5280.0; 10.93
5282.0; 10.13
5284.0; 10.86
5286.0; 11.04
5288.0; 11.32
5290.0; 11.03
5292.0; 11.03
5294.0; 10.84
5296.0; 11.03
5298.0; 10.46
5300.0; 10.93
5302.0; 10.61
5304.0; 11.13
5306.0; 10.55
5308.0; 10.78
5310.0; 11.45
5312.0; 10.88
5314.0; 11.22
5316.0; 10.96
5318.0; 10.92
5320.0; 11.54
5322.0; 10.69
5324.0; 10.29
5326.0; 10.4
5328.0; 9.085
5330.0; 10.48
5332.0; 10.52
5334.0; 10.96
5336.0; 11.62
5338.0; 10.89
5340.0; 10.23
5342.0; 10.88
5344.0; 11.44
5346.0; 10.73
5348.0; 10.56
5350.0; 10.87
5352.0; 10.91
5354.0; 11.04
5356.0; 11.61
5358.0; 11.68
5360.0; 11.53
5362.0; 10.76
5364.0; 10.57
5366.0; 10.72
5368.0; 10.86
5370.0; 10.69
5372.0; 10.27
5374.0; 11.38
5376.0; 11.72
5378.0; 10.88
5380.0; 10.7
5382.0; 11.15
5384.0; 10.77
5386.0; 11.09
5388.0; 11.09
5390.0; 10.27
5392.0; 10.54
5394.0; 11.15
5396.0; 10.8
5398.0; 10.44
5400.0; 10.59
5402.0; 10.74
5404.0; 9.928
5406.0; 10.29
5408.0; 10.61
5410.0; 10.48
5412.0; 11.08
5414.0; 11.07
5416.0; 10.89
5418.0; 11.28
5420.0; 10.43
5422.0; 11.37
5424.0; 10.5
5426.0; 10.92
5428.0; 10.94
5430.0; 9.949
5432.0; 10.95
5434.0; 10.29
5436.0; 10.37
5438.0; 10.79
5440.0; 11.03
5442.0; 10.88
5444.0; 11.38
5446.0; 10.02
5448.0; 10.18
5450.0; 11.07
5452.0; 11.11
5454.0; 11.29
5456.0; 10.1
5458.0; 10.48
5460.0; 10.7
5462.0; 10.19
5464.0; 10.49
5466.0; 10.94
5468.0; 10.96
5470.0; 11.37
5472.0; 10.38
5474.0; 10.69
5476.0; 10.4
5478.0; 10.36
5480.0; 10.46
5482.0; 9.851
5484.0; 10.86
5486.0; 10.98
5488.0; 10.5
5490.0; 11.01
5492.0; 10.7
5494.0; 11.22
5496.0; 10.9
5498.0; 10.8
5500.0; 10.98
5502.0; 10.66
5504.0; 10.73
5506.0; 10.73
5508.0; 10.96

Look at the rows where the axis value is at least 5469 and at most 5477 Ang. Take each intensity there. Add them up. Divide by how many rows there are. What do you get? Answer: 10.71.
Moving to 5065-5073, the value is 10.77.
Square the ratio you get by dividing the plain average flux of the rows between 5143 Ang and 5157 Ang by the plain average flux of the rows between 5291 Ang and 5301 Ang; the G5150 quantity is 0.96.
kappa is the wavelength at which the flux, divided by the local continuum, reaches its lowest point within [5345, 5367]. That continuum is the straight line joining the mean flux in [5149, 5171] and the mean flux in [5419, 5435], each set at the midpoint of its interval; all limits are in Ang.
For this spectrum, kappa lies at 5364.0 Ang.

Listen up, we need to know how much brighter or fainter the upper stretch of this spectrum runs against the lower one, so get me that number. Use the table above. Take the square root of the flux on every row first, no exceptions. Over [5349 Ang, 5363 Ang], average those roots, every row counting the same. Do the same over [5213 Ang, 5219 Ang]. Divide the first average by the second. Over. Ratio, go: 1.02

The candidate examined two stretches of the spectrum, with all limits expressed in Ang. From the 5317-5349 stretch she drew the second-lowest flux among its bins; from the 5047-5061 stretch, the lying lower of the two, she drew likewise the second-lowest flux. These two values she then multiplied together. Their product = 112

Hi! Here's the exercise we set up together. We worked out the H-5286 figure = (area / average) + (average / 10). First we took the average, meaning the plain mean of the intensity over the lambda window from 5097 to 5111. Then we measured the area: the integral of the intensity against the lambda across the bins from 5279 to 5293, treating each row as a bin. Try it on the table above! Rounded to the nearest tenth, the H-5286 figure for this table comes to 15.2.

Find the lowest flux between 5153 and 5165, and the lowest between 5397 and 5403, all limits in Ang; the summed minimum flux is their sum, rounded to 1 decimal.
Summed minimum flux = 20.9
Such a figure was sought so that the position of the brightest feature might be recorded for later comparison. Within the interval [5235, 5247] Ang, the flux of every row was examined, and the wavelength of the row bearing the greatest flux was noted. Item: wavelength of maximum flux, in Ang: 5236.0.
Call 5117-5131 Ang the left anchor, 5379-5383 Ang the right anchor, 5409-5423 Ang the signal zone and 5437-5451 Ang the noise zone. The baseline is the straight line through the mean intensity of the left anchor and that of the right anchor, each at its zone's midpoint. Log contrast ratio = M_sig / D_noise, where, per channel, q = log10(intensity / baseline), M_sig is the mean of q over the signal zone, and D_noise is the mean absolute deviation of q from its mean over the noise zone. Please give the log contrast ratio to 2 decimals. 0.01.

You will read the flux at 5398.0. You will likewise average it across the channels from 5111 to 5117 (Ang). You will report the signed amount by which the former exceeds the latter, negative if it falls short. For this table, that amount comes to -1.0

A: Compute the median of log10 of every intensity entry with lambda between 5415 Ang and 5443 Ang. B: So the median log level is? 1.04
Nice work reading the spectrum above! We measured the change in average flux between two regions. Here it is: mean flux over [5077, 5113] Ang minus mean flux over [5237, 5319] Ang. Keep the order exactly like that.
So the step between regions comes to 0.12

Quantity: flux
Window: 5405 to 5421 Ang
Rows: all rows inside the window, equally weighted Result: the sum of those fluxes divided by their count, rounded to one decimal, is 10.8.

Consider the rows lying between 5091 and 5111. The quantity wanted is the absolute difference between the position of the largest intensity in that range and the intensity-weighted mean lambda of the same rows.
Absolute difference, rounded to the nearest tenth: 8.9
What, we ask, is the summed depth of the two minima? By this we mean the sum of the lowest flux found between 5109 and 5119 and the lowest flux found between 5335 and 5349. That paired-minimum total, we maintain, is 21.0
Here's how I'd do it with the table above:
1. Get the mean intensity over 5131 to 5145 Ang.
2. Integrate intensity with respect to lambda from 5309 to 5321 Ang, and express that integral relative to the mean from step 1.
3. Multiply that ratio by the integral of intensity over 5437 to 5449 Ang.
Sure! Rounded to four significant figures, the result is 1625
